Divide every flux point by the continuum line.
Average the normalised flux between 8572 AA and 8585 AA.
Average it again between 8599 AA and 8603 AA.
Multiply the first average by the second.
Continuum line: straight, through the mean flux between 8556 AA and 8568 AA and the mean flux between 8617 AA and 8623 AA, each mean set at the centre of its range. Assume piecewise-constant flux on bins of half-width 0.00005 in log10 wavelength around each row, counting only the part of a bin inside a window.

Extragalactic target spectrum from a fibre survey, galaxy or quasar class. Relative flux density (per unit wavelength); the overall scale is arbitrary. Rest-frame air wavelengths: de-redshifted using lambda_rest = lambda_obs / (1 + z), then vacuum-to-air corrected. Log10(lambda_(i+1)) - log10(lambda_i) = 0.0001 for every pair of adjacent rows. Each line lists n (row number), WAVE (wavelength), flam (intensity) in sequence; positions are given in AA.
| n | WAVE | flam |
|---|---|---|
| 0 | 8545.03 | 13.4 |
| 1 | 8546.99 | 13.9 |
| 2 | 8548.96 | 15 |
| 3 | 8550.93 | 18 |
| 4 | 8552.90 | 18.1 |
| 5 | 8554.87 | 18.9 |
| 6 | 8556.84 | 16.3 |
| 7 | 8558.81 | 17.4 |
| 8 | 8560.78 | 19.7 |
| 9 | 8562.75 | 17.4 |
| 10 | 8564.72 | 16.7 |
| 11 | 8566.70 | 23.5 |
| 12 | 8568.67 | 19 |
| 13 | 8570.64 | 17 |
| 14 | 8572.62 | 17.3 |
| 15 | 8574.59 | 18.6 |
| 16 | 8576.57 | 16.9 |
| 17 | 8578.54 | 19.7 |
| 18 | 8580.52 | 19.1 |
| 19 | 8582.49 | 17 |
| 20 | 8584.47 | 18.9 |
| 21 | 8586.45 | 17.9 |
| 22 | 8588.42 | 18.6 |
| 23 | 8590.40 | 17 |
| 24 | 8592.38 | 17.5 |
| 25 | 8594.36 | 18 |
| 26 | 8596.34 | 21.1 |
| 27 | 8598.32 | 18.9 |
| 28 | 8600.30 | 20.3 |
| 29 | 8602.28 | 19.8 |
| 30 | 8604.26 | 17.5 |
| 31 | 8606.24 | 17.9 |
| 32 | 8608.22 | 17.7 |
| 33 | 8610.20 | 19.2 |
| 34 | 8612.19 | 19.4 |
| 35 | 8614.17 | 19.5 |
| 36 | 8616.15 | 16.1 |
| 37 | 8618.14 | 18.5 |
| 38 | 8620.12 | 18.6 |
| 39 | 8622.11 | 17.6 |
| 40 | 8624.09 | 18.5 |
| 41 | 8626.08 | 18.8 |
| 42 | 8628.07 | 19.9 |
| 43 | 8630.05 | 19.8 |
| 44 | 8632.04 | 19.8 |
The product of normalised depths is 1.08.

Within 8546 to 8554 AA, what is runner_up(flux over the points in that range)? 18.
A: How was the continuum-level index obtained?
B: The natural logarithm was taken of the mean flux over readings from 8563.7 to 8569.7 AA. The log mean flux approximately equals 2.98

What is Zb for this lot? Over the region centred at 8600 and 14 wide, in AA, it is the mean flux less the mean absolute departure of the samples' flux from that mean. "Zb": 17.9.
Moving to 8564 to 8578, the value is 16.8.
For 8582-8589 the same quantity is 17.5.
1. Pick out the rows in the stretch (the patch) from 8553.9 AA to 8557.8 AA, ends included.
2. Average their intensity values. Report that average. 17.6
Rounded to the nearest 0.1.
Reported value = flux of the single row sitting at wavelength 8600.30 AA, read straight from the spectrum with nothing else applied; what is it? 20.3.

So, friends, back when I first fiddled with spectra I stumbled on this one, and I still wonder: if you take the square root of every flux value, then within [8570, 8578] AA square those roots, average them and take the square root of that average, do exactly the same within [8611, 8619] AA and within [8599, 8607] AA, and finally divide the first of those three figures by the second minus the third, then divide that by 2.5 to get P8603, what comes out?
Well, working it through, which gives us -29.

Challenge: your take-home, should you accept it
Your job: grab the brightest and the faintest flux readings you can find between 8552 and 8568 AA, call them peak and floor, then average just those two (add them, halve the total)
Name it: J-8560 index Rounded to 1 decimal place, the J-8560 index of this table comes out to 19.9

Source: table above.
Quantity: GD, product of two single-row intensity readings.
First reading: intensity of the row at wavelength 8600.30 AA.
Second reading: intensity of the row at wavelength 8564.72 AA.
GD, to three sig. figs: 339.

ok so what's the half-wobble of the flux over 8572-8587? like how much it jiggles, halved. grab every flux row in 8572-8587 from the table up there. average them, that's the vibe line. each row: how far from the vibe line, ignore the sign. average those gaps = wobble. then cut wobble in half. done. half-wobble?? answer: 0.450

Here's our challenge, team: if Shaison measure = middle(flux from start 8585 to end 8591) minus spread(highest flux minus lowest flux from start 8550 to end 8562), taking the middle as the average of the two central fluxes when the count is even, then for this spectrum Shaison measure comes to 14.5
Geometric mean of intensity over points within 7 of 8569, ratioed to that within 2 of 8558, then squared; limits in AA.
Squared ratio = 1.19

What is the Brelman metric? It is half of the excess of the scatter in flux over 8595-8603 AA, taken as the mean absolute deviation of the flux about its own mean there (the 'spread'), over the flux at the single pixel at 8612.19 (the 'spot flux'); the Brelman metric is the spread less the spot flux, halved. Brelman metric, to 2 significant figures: -9.4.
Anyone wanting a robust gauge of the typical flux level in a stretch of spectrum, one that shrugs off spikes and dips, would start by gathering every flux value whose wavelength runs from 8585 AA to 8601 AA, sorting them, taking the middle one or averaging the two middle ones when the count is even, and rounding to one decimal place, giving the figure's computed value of 18.3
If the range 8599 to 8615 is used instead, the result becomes 19.3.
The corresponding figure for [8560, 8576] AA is 18.0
